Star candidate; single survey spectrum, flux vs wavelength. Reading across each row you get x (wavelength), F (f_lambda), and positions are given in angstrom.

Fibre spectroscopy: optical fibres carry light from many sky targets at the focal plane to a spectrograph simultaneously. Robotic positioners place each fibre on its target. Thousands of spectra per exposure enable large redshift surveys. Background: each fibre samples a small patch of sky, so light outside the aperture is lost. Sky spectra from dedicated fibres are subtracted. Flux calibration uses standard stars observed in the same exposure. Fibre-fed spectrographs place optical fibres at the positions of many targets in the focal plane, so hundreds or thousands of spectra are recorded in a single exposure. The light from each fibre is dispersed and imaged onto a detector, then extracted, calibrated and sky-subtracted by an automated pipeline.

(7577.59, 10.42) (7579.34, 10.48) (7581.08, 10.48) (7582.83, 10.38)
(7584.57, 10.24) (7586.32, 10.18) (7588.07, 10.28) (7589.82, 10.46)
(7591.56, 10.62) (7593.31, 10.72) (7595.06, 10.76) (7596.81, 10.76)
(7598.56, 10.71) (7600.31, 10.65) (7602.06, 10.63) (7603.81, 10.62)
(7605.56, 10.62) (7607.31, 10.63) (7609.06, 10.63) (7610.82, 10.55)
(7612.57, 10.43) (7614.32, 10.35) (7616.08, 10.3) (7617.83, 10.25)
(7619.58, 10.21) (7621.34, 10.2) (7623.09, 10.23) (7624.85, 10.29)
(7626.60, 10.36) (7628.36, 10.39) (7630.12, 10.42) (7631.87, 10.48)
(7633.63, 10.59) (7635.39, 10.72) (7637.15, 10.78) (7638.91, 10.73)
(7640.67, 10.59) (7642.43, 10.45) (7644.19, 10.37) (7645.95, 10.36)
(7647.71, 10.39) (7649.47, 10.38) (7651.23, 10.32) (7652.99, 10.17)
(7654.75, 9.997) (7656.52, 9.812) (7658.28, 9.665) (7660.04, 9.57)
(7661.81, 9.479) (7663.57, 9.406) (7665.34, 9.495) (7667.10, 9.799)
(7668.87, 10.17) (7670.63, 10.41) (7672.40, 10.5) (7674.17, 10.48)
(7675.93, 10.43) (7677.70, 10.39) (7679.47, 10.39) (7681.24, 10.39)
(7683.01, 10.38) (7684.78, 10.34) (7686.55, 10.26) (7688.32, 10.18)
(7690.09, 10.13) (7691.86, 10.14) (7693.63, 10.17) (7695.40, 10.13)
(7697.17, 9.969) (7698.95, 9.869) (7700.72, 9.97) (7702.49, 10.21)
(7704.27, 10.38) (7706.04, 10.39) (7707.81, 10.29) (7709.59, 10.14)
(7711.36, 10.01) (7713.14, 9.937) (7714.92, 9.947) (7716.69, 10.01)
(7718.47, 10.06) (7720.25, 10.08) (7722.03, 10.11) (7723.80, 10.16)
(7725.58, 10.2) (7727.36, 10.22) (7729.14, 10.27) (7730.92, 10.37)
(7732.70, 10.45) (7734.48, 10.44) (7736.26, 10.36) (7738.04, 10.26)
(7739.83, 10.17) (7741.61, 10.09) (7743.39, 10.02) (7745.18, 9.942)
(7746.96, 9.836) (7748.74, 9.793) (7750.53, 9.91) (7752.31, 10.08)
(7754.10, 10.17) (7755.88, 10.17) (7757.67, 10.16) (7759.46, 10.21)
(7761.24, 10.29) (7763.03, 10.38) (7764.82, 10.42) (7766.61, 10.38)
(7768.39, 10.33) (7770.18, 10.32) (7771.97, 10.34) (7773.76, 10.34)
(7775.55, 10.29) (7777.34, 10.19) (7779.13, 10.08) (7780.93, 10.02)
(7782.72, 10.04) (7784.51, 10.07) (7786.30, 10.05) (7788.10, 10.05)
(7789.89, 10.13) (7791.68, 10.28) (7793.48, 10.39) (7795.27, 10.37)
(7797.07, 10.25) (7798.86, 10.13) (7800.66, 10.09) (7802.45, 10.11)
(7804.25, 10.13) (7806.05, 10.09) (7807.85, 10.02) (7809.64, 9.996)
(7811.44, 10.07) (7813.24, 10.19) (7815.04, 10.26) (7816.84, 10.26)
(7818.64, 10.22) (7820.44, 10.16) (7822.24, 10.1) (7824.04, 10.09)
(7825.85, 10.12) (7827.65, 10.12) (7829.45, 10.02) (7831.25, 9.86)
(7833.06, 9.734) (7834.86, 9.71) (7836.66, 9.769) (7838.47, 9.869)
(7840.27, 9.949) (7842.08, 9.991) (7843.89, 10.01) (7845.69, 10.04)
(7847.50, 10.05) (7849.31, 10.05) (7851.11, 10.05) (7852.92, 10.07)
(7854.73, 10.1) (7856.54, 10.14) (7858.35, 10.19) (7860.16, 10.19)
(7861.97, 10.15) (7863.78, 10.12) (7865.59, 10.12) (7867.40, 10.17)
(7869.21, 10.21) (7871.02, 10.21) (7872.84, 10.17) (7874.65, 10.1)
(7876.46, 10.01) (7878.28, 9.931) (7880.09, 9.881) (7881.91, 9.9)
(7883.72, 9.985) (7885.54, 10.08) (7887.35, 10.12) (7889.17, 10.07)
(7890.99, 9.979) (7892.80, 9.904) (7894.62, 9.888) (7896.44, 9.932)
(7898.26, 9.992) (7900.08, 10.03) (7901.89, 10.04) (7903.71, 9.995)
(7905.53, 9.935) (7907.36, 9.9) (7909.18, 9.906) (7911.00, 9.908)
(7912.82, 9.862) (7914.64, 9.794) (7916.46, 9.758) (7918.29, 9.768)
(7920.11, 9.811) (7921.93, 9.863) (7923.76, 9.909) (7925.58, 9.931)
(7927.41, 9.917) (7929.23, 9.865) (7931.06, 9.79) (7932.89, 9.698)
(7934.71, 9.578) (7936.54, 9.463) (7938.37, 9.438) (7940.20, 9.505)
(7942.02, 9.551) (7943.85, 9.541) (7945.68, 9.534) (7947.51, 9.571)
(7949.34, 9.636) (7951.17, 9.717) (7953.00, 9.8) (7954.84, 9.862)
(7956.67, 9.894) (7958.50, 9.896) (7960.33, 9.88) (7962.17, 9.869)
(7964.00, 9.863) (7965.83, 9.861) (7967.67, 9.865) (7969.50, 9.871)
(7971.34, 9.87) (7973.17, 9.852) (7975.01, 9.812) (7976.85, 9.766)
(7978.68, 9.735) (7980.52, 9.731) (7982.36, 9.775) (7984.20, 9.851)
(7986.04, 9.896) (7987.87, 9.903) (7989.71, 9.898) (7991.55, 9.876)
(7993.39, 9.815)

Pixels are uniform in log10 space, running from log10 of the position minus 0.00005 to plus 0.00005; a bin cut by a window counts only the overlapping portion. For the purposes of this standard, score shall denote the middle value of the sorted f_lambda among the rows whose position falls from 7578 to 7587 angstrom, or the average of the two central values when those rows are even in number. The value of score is 10.4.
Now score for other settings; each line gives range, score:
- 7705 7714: 10.1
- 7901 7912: 9.9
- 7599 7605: 10.6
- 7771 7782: 10.2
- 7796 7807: 10.1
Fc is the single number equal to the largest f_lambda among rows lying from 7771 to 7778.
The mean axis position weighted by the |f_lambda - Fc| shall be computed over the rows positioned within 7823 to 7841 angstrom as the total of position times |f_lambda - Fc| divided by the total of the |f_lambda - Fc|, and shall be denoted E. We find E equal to 7833.4 angstrom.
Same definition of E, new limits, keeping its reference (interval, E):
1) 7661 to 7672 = 7664.5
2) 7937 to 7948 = 7942.8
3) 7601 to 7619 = 7607.4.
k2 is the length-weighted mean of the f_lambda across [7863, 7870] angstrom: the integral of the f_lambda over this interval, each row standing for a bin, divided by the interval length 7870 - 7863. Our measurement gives 10.16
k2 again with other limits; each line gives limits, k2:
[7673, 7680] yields 10.43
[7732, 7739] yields 10.37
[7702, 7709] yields 10.31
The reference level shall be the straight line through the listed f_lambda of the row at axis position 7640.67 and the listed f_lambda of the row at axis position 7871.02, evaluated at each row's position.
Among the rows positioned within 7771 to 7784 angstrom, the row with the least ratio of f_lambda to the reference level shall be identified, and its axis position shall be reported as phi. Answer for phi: 7780.93 angstrom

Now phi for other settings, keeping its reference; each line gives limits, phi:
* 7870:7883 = 7880.09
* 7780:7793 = 7780.93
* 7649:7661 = 7660.04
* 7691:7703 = 7698.95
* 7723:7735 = 7723.80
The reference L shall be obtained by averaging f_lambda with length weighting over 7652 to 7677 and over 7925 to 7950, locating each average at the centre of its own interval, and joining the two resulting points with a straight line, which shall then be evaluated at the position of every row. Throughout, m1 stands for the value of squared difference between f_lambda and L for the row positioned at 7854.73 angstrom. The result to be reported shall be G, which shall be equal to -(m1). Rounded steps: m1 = 0.13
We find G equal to -0.13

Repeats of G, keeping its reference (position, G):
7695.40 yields -0.04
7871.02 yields -0.24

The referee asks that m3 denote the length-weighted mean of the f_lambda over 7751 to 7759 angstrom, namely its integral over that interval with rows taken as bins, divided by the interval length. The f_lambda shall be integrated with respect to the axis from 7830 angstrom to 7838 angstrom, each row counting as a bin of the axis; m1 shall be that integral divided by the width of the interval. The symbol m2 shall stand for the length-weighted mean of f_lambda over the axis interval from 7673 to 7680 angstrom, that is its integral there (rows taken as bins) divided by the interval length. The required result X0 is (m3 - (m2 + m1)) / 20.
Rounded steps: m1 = 9.8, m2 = 10.43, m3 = 10.1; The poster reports -0.504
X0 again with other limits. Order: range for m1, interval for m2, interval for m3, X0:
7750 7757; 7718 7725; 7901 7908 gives -0.513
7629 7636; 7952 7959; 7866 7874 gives -0.511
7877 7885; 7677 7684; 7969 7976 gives -0.523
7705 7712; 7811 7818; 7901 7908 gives -0.524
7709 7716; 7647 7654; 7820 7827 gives -0.511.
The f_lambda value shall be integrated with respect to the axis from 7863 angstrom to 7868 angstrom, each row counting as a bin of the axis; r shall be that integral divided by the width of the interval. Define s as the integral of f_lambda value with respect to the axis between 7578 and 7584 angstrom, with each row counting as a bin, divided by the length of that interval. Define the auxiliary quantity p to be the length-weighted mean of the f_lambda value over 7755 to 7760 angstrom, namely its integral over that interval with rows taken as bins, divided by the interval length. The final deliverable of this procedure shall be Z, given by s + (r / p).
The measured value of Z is 11.4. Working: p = 10.2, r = 10.1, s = 10.4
